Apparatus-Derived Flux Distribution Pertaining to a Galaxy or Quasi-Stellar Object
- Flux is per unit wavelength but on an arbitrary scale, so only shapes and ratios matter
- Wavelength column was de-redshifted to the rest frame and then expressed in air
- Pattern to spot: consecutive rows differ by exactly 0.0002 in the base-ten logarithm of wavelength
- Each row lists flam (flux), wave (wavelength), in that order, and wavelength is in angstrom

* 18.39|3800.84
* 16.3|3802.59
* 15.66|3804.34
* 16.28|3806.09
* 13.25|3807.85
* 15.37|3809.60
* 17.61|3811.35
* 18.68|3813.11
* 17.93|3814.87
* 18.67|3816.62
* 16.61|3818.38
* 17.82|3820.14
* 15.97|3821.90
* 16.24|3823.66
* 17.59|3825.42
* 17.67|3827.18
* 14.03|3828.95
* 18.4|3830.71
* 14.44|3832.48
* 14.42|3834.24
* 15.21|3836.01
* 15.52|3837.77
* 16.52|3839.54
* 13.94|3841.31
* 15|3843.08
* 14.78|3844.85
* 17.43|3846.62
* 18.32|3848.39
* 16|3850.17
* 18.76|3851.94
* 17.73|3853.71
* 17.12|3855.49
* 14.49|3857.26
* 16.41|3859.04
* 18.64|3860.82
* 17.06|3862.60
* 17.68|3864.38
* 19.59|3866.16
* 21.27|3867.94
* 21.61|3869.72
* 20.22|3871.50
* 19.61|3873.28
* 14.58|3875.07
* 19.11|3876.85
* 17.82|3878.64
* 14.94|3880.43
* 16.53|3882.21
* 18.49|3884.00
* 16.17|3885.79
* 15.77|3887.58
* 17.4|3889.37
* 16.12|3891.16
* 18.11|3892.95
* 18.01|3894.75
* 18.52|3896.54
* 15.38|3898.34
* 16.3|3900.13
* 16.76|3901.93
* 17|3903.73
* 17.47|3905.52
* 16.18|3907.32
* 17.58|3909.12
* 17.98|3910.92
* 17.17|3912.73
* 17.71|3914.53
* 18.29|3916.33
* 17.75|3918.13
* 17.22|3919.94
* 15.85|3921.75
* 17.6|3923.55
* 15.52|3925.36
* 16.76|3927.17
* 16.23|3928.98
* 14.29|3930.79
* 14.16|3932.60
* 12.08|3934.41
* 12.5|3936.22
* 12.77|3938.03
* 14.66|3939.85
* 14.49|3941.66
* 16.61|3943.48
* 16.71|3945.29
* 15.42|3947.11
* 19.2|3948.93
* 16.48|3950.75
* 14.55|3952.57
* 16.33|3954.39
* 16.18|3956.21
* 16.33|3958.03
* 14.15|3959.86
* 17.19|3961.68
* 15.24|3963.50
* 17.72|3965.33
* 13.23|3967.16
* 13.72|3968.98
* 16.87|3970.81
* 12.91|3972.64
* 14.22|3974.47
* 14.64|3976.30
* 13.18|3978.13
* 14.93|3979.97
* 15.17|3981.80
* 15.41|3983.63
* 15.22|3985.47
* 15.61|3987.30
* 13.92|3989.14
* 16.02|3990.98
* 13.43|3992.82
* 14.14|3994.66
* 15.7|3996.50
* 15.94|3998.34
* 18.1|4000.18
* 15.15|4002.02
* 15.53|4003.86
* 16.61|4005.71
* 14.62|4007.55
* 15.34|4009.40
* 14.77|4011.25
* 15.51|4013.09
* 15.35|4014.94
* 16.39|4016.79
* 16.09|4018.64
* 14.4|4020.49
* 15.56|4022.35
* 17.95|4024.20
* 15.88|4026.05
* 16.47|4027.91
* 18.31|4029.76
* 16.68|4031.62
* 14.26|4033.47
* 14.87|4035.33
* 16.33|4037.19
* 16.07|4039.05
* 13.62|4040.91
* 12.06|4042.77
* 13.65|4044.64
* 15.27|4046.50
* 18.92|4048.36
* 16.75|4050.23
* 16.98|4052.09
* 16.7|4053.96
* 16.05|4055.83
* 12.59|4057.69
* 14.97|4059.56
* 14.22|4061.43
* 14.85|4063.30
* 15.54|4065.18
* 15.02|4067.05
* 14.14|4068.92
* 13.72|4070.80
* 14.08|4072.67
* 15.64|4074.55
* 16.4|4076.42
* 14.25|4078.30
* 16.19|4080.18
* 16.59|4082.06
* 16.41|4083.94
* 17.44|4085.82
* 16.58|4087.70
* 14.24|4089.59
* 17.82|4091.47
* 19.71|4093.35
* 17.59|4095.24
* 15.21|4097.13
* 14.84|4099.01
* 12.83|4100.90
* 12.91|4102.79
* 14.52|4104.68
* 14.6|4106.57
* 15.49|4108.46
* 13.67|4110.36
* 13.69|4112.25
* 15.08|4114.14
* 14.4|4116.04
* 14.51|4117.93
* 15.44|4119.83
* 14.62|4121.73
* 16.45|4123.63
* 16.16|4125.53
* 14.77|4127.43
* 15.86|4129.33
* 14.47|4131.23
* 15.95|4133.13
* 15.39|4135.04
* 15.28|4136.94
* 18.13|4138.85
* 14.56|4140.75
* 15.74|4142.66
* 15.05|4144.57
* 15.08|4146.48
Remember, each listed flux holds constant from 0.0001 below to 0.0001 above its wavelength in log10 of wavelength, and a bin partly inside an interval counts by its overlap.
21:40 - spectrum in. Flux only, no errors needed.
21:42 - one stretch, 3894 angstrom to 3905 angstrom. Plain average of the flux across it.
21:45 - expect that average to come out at 17.0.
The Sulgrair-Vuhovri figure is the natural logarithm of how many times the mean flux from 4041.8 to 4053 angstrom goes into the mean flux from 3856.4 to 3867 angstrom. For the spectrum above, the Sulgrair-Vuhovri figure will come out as 0.10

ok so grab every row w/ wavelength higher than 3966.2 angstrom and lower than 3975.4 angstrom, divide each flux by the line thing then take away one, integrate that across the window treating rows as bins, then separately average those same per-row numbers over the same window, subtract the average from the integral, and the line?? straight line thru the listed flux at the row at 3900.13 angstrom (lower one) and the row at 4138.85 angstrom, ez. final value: -1.3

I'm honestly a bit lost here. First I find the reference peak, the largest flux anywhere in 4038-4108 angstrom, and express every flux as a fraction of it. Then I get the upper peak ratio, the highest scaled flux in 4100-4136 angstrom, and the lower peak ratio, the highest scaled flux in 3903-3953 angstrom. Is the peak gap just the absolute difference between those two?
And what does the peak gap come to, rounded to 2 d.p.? 0.14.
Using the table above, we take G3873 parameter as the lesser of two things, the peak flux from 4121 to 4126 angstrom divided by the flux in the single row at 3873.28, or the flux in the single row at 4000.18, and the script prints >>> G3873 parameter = 0.84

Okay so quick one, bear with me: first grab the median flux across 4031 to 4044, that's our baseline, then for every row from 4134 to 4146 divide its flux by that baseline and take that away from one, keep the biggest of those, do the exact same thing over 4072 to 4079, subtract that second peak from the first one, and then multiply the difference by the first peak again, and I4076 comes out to -0.001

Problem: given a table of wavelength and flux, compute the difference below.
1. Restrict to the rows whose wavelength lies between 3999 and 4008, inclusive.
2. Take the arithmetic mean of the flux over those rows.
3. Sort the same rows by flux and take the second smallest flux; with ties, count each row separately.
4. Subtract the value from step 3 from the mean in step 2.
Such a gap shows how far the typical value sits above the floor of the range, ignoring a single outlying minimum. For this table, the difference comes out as 0.9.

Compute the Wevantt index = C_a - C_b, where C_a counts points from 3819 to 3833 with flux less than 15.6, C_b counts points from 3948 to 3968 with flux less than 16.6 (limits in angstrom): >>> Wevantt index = -6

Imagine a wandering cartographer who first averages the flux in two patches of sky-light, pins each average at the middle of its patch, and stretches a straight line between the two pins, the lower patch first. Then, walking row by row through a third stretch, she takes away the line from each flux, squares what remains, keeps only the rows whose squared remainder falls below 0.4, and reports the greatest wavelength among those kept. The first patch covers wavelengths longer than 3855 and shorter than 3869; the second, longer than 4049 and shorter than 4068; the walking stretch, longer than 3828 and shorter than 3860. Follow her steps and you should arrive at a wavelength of 3853.71 angstrom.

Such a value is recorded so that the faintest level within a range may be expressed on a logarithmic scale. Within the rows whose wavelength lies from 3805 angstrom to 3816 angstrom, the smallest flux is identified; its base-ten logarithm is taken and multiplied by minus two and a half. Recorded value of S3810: -2.81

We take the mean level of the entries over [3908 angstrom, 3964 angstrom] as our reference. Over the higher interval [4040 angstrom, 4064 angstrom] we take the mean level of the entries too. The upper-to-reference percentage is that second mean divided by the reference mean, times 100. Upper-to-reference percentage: 95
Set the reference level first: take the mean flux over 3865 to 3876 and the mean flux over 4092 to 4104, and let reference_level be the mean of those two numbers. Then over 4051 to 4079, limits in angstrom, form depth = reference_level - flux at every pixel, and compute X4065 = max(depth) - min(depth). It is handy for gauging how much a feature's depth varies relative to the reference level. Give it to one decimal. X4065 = 4.4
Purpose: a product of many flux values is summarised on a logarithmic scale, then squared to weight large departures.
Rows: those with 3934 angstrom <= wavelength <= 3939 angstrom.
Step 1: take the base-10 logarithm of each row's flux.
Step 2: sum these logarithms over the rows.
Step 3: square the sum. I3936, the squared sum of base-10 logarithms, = 11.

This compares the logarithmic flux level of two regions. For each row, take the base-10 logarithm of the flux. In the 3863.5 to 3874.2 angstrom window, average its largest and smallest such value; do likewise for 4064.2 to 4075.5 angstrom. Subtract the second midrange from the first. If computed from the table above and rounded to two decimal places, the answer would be 0.13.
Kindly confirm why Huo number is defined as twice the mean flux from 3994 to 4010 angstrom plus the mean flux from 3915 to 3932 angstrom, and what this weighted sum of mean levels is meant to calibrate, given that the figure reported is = 48.0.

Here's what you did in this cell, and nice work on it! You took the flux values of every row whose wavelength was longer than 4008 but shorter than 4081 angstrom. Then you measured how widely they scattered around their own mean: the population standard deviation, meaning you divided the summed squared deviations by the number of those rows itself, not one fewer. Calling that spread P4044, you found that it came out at 1.42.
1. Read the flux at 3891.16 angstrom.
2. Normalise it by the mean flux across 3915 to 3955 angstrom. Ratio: 1.03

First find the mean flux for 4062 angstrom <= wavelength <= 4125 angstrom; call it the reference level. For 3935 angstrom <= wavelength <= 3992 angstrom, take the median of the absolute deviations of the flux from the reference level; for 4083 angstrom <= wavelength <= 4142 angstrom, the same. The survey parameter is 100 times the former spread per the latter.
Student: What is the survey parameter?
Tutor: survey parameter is 131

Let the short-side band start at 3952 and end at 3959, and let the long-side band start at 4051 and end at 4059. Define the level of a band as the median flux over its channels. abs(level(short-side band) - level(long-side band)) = 0.12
